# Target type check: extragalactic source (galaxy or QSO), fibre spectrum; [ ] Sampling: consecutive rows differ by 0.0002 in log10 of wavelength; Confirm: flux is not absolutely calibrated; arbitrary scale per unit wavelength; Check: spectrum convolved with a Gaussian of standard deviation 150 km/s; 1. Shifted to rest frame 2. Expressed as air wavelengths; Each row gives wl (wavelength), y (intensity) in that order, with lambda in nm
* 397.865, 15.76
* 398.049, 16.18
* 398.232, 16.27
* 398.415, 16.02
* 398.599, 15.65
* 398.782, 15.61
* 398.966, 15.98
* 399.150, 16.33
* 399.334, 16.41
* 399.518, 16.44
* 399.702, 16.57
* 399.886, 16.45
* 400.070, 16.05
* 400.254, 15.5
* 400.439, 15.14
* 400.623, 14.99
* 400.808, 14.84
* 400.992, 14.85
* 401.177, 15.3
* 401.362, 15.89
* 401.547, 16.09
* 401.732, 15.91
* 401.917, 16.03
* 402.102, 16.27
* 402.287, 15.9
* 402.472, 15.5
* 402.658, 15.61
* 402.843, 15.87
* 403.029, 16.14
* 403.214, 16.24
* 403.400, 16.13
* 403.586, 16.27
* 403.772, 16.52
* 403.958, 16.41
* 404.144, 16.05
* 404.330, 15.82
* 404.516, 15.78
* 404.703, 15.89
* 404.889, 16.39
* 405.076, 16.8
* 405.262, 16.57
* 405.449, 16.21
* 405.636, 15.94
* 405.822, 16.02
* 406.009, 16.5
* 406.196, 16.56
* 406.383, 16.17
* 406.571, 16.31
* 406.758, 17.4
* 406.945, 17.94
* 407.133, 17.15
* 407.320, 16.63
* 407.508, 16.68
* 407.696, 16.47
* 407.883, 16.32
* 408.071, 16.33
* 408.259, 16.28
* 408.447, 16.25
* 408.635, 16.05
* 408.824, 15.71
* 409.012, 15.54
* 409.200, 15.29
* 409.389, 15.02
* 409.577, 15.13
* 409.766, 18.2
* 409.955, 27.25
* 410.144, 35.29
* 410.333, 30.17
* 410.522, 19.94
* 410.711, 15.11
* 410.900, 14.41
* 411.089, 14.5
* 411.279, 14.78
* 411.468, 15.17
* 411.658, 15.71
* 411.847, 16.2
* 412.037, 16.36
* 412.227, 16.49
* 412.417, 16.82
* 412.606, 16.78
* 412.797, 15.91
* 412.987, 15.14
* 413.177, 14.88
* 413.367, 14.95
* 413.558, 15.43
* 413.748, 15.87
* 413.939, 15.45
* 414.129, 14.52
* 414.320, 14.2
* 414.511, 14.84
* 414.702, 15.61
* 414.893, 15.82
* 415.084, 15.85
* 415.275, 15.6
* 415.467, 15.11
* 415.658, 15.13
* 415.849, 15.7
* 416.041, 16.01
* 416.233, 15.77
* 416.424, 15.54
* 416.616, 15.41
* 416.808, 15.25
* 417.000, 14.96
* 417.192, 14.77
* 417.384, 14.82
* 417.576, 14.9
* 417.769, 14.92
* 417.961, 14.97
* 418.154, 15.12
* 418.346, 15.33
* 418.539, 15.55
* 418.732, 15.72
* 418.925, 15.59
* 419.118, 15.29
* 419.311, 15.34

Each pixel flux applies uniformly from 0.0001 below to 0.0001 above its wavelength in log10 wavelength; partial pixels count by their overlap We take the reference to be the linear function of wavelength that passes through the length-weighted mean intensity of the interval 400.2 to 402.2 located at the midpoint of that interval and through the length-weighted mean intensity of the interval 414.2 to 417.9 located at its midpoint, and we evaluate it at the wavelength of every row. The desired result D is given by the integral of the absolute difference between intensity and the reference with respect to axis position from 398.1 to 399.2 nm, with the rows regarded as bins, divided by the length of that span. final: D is 0.40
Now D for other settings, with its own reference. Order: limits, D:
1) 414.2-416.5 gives 0.47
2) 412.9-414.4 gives 0.46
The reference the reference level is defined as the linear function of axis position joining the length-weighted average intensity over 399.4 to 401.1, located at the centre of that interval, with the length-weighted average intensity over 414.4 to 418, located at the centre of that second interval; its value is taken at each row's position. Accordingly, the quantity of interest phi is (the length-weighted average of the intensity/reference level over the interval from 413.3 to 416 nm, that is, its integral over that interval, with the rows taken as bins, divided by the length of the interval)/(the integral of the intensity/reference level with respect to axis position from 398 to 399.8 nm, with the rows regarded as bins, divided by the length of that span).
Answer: 0.97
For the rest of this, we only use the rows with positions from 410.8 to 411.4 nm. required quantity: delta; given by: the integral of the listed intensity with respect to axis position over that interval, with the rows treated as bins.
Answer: 9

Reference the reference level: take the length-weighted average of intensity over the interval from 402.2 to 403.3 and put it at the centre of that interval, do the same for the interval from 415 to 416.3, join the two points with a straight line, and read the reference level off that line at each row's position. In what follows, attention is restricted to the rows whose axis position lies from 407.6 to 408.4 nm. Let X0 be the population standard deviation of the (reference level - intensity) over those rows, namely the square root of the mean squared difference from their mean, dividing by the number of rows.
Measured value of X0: 0.07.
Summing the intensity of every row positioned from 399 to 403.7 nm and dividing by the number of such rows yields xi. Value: 15.9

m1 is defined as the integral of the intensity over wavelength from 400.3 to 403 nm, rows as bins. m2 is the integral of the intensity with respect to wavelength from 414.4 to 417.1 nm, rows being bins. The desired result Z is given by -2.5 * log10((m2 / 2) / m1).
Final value 0.76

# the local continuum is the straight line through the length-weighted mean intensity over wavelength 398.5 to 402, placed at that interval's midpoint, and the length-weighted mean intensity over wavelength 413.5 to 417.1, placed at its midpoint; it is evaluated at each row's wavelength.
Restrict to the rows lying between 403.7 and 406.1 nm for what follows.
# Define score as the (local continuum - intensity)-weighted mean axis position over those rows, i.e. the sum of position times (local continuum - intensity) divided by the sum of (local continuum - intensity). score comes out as 404.94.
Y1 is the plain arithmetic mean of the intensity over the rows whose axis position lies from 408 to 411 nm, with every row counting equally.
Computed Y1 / 18.9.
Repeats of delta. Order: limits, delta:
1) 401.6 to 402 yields 6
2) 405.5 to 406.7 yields 20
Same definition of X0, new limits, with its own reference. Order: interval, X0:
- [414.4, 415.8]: 0.36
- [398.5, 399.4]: 0.34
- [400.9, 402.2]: 0.47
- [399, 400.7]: 0.57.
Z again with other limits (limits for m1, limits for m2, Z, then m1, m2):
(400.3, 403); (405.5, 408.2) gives 0.69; 42.1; 44.8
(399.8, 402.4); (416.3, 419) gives 0.74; 40.7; 41.1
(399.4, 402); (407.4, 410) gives 0.69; 40.9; 43.4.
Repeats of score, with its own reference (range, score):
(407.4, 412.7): 410.13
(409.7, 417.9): 410.06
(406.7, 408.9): 407.46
